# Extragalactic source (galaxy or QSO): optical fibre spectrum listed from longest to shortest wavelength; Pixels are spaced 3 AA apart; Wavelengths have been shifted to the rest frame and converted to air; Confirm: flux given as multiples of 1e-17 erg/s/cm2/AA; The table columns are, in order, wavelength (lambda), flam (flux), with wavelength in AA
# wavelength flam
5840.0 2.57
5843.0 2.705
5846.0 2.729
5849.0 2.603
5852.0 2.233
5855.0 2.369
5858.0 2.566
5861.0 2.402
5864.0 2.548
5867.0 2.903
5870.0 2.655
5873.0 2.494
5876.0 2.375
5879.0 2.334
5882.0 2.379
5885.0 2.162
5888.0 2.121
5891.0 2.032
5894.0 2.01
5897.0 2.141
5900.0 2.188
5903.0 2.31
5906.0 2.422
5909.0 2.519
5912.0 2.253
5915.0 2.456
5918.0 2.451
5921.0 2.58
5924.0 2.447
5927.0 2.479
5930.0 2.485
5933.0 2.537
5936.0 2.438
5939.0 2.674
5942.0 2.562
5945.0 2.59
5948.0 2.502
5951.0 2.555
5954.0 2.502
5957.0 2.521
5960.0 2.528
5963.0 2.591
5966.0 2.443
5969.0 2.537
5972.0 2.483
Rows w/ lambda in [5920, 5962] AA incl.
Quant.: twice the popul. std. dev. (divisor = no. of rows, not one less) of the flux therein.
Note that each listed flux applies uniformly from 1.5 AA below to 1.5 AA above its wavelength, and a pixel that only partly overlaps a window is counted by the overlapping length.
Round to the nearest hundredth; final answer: 0.12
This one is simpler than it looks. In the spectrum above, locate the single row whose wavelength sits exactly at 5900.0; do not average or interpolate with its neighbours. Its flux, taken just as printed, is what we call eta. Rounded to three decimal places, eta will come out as 2.188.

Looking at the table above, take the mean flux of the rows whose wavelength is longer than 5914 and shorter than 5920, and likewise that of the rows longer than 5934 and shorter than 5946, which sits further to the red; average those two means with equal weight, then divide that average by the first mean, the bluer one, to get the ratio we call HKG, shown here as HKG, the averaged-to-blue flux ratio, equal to 1.02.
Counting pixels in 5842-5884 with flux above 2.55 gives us 6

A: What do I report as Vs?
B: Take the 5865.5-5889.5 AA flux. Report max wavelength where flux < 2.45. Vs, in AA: 5888.0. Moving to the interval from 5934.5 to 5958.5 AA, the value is 5936.0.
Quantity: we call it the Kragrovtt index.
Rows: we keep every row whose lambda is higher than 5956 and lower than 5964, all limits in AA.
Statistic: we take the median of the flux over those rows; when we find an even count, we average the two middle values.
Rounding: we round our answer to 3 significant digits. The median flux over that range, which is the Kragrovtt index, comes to 2.53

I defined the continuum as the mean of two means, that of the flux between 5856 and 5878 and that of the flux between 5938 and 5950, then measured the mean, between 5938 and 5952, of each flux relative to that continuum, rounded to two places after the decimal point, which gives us 1.00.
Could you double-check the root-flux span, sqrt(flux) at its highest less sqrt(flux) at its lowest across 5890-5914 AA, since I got 0.17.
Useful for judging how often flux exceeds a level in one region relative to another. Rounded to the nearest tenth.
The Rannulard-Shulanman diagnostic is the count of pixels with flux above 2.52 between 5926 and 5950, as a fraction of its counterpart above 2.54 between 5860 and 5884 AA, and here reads 1.3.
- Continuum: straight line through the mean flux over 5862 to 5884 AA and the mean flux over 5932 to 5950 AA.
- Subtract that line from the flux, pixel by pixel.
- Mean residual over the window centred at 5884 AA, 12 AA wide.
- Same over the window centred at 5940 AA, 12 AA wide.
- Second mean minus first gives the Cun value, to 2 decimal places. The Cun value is 0.30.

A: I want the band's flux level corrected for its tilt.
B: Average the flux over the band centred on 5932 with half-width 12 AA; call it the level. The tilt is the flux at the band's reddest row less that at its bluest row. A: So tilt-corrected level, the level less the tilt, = 2.54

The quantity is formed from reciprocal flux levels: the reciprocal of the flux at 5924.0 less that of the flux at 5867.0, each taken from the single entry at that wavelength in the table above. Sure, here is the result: 0.06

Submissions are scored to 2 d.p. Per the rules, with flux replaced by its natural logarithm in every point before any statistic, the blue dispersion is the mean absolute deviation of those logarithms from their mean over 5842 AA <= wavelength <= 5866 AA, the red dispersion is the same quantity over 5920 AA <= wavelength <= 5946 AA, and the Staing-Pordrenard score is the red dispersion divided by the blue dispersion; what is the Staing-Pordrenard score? 0.44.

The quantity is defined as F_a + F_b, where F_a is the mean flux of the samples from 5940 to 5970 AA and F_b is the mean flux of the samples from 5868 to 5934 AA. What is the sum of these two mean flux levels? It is 4.89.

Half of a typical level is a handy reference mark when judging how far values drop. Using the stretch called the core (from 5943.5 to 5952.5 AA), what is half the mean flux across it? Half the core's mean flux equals 1.27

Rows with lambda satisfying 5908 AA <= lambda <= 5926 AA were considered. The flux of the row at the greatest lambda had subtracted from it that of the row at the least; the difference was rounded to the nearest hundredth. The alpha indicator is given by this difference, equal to -0.07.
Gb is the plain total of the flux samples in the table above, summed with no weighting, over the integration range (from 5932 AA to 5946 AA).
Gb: 13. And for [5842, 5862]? 18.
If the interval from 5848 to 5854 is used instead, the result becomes 5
